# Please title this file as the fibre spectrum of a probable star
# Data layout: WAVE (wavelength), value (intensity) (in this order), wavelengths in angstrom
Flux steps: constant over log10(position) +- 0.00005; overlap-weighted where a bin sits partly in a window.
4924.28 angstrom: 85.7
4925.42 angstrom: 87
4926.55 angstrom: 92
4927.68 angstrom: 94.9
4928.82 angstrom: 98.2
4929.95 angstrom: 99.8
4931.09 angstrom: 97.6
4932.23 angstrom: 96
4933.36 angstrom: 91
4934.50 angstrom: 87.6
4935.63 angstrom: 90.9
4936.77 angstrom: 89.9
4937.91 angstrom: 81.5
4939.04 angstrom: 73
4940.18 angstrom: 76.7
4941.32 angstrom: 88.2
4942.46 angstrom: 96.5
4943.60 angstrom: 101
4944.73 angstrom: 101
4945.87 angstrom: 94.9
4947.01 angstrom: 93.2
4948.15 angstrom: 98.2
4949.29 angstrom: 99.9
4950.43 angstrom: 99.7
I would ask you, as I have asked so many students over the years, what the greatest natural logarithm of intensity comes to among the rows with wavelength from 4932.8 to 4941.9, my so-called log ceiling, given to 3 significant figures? 4.51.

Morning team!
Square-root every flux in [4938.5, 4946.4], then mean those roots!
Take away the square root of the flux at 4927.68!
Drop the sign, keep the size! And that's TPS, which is 0.26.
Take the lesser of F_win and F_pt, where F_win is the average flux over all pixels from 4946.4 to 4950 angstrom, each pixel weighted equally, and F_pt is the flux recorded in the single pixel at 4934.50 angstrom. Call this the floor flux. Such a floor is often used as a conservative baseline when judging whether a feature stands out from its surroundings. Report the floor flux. 88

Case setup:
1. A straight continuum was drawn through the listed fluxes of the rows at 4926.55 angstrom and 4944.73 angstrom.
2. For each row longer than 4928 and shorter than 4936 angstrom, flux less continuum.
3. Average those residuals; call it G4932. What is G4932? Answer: 0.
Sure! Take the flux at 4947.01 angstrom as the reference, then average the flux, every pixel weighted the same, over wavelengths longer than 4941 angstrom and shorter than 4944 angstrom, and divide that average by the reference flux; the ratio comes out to 1.02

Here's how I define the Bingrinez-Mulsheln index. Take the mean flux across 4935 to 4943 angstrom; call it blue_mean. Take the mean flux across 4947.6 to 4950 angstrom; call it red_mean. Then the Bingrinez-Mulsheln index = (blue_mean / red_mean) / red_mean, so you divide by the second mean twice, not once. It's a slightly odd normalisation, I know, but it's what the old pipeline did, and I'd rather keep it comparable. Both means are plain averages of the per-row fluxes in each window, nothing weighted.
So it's 0.0087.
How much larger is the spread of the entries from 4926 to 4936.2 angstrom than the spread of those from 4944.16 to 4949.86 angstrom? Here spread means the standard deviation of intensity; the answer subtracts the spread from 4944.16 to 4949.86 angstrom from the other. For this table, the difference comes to 1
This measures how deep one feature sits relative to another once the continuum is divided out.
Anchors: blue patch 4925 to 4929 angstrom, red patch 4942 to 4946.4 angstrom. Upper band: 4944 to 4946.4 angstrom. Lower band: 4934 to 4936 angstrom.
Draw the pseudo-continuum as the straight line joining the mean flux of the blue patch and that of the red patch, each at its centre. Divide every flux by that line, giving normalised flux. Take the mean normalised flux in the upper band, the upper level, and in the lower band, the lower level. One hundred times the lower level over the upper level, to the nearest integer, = 94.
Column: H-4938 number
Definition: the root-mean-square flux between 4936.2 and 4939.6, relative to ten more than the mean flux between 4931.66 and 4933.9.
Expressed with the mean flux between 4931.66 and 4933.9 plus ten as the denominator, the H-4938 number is 0.79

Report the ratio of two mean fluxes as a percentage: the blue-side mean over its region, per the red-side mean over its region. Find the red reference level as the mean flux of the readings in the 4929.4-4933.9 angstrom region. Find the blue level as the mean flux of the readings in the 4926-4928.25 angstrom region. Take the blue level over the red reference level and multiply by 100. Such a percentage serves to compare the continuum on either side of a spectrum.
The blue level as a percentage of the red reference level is 97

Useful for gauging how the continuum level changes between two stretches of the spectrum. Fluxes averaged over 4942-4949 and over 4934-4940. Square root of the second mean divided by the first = 0.93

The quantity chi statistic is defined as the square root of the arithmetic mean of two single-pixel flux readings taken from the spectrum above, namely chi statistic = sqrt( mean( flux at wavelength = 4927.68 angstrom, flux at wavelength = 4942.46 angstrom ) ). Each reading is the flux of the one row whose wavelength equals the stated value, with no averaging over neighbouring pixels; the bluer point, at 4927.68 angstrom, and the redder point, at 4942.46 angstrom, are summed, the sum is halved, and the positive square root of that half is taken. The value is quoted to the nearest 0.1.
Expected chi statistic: 9.8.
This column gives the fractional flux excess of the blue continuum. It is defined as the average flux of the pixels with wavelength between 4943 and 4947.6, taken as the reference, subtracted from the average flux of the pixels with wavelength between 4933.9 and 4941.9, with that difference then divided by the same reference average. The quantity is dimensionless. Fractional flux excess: -0.14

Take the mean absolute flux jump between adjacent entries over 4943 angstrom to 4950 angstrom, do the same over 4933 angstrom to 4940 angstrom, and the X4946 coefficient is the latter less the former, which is 2.0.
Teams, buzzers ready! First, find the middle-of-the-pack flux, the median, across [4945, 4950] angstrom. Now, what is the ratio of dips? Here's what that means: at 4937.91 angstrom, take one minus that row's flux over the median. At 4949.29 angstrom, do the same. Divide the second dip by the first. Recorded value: -0.22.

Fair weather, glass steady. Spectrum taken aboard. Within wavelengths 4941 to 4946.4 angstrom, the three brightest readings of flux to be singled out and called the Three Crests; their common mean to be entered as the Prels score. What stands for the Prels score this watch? 99.5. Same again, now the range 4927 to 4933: 98.5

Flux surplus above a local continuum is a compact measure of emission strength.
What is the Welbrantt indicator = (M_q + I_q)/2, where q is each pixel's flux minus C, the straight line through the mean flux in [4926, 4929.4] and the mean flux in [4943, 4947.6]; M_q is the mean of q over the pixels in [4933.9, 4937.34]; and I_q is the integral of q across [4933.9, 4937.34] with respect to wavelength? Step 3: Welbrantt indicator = -15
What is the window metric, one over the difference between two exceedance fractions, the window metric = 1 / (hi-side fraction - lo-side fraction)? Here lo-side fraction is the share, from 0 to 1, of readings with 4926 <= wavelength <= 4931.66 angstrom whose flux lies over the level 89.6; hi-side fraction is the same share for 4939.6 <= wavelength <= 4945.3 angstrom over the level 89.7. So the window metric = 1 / -2.5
